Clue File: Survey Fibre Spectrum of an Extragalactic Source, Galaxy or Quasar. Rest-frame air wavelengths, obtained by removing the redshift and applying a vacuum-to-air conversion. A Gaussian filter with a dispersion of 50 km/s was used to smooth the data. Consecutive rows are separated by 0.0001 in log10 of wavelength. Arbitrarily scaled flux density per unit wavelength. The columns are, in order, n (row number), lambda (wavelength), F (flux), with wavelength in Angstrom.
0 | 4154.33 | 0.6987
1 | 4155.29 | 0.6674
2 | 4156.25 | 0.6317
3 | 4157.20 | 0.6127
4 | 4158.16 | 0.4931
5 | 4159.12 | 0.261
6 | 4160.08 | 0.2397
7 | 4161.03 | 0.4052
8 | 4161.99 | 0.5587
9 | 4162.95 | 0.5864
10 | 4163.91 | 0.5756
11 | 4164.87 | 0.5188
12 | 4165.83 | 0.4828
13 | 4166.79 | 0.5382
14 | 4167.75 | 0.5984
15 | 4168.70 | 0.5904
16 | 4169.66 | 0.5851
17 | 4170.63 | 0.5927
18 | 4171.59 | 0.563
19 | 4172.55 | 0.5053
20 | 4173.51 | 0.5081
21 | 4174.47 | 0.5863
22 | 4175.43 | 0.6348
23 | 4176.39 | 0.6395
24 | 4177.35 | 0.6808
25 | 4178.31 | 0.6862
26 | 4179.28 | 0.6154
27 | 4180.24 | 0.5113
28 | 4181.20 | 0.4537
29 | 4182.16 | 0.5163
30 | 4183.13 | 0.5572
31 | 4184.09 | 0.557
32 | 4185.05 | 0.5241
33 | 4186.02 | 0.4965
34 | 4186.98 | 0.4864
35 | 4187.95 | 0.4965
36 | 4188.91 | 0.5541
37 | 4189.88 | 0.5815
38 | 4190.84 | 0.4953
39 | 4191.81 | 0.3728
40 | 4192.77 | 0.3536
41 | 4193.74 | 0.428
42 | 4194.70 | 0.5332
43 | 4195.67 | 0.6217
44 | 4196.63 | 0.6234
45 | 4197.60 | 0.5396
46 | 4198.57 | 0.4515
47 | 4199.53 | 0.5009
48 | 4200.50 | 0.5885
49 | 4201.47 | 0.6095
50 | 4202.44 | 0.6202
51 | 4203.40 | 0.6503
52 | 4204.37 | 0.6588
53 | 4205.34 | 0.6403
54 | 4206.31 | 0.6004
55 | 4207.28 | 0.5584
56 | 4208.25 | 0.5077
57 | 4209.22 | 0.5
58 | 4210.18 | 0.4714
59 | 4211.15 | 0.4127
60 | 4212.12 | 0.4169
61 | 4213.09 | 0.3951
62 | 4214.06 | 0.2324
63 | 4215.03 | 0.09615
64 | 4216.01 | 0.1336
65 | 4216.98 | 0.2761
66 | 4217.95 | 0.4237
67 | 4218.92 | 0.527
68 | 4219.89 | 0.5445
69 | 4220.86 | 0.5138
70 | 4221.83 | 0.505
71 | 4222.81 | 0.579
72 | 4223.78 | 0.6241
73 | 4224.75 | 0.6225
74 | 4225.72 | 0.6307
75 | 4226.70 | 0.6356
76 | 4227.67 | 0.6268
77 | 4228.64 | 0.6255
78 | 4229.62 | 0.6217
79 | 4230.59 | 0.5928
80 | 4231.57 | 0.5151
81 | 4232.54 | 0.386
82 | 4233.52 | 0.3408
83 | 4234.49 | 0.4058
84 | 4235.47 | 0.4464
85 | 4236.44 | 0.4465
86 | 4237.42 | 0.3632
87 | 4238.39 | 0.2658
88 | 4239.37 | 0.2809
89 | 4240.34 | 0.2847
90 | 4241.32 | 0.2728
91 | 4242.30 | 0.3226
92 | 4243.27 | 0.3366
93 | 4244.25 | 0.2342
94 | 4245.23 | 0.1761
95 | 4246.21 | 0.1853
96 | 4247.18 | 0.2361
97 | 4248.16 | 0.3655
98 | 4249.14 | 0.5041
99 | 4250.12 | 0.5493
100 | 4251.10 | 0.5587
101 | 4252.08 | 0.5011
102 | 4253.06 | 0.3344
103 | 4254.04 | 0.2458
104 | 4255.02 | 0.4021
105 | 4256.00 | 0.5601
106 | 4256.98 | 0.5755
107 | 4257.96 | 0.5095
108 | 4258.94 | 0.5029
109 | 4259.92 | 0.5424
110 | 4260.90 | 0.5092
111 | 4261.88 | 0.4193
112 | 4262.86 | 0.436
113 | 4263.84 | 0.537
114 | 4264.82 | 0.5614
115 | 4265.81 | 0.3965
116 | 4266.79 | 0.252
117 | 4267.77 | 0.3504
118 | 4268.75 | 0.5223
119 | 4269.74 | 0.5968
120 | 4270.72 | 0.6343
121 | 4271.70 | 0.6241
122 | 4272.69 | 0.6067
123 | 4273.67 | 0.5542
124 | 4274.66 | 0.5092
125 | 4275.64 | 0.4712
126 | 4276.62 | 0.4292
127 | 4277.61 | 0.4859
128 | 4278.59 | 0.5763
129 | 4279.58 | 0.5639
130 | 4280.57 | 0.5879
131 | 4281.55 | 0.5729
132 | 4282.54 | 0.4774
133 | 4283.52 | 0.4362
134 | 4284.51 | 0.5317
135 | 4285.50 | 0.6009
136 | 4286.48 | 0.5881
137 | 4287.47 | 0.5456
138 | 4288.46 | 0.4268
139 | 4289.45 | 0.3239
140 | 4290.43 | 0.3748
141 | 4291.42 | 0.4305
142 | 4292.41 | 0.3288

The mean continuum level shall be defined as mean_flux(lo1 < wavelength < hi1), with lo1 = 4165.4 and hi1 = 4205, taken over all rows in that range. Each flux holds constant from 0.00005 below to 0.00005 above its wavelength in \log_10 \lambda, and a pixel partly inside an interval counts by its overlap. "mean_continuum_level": 0.551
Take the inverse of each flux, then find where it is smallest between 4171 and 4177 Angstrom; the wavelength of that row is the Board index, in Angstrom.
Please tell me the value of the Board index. 4176.39 Angstrom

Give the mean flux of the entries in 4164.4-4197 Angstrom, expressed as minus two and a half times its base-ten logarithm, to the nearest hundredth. 0.66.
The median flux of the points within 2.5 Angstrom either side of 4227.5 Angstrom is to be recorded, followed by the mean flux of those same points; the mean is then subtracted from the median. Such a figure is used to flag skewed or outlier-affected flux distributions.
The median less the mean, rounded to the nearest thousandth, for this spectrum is -0.001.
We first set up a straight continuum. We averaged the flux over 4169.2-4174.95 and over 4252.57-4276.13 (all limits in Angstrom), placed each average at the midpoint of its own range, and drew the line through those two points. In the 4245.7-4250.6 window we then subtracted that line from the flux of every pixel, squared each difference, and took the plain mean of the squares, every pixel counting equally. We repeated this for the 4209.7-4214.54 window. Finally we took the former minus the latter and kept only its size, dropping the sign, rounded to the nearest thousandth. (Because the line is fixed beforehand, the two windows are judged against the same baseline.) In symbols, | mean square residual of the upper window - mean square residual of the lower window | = 0.012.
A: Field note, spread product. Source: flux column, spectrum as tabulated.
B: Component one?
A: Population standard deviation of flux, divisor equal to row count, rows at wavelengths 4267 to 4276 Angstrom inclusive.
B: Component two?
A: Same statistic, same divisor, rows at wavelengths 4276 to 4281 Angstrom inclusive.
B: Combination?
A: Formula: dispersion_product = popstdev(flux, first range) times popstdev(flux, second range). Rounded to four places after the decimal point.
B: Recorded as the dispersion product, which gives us 0.0052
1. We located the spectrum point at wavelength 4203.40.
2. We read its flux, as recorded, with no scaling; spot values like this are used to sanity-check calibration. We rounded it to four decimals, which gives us 0.6503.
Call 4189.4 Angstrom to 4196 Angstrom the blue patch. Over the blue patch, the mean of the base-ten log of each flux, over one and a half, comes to -0.22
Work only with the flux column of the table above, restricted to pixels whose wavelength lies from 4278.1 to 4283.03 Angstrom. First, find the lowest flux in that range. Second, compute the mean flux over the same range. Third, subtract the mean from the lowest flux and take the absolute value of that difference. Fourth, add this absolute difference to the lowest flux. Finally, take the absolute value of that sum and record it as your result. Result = 0.56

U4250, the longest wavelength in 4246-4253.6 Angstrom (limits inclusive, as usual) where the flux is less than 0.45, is 4253.06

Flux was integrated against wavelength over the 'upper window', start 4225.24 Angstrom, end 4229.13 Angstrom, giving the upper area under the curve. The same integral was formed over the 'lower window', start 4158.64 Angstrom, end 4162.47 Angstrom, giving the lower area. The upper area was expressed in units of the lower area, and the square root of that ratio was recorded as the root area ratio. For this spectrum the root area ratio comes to 1.3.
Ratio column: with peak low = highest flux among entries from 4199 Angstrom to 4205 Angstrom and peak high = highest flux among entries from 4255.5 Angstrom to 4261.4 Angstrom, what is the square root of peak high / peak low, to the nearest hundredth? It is 0.93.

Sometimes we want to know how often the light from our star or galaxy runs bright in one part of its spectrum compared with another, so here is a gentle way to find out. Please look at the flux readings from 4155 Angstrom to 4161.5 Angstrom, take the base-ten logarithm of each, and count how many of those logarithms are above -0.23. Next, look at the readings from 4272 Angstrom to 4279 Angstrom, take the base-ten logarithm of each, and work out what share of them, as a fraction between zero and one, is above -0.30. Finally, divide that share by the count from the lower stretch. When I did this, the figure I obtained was 0.19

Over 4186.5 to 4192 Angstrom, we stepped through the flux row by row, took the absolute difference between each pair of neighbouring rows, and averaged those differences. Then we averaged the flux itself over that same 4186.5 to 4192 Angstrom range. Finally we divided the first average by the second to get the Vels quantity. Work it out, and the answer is 0.12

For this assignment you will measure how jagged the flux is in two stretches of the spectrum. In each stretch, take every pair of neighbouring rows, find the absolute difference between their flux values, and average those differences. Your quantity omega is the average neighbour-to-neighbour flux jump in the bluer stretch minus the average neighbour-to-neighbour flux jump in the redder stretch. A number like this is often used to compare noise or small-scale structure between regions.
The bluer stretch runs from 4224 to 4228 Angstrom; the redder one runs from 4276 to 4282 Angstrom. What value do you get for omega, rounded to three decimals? -0.032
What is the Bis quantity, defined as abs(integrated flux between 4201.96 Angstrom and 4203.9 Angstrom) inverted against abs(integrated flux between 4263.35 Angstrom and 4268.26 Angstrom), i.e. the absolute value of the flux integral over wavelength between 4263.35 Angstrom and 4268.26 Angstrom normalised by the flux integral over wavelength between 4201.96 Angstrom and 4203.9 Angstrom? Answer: 1.7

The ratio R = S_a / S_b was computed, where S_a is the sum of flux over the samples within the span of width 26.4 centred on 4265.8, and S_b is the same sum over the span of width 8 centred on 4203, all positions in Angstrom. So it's 2.7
